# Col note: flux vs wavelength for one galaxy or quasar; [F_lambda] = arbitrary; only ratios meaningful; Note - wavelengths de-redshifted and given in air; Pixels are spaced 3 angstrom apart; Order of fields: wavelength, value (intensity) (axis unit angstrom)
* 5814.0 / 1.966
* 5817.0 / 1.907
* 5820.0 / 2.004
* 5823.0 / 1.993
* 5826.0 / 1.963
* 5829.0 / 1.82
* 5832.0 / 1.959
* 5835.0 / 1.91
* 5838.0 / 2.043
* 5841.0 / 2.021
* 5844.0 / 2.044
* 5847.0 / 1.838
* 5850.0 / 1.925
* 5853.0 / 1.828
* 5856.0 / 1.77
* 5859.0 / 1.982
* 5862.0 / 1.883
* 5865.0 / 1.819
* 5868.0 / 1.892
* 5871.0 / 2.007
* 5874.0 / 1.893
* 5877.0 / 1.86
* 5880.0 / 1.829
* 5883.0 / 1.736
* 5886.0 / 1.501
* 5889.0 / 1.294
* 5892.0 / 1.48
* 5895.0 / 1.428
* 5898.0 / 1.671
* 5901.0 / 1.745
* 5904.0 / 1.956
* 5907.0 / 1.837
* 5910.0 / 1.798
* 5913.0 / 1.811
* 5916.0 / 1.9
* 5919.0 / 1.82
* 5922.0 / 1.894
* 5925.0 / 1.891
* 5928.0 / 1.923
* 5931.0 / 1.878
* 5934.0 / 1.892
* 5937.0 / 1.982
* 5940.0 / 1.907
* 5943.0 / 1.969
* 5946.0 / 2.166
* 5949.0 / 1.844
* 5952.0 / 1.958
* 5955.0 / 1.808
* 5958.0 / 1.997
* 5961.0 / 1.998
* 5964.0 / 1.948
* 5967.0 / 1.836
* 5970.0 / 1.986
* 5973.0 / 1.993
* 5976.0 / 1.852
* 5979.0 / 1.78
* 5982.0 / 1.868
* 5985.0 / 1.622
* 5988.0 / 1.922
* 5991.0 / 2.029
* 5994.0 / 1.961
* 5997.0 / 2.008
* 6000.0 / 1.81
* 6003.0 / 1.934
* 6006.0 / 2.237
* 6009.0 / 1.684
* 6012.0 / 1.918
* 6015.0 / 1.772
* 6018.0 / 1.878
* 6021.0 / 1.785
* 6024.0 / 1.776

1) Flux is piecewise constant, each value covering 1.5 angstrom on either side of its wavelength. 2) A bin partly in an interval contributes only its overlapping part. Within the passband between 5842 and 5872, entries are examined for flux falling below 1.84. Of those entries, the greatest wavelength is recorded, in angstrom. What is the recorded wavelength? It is 5865.0 angstrom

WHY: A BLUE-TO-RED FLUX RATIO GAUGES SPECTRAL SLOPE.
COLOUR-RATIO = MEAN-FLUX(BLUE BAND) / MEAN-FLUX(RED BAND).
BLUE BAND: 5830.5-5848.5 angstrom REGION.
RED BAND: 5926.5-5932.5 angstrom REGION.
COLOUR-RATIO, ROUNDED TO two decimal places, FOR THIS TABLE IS 1.04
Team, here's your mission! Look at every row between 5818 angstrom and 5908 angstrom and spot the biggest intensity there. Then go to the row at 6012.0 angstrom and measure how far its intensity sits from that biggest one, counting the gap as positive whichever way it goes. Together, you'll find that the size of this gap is 0.13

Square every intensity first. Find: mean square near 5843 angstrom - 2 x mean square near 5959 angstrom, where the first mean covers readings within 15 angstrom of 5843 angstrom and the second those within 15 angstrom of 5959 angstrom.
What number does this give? -4.0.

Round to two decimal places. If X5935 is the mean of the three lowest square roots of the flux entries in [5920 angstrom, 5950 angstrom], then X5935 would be 1.37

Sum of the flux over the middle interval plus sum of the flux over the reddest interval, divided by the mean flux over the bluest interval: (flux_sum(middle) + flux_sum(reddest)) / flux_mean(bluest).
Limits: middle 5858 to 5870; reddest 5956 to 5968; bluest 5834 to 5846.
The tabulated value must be 7.7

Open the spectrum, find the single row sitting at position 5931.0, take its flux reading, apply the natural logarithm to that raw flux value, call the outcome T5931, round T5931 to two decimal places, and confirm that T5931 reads 0.63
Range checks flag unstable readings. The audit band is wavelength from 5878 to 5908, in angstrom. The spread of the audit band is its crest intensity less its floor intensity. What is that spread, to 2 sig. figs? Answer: 0.66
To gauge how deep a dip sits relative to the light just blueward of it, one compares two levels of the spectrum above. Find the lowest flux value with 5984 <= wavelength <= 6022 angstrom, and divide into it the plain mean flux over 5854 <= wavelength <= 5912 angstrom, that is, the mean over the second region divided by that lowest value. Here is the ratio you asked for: 1.08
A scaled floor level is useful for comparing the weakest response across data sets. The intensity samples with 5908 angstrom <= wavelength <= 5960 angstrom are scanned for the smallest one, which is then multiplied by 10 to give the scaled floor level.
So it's 18.0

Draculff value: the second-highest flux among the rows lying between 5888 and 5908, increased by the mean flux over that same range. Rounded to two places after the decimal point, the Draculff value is 3.47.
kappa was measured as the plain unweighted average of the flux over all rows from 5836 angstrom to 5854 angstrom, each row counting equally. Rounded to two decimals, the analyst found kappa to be 1.95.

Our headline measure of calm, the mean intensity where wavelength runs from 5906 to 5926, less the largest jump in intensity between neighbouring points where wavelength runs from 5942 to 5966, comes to 1.53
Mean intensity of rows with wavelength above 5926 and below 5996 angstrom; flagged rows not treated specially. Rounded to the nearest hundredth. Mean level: 1.92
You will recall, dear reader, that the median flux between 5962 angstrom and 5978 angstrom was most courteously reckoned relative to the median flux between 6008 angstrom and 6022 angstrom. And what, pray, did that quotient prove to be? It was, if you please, 1.09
